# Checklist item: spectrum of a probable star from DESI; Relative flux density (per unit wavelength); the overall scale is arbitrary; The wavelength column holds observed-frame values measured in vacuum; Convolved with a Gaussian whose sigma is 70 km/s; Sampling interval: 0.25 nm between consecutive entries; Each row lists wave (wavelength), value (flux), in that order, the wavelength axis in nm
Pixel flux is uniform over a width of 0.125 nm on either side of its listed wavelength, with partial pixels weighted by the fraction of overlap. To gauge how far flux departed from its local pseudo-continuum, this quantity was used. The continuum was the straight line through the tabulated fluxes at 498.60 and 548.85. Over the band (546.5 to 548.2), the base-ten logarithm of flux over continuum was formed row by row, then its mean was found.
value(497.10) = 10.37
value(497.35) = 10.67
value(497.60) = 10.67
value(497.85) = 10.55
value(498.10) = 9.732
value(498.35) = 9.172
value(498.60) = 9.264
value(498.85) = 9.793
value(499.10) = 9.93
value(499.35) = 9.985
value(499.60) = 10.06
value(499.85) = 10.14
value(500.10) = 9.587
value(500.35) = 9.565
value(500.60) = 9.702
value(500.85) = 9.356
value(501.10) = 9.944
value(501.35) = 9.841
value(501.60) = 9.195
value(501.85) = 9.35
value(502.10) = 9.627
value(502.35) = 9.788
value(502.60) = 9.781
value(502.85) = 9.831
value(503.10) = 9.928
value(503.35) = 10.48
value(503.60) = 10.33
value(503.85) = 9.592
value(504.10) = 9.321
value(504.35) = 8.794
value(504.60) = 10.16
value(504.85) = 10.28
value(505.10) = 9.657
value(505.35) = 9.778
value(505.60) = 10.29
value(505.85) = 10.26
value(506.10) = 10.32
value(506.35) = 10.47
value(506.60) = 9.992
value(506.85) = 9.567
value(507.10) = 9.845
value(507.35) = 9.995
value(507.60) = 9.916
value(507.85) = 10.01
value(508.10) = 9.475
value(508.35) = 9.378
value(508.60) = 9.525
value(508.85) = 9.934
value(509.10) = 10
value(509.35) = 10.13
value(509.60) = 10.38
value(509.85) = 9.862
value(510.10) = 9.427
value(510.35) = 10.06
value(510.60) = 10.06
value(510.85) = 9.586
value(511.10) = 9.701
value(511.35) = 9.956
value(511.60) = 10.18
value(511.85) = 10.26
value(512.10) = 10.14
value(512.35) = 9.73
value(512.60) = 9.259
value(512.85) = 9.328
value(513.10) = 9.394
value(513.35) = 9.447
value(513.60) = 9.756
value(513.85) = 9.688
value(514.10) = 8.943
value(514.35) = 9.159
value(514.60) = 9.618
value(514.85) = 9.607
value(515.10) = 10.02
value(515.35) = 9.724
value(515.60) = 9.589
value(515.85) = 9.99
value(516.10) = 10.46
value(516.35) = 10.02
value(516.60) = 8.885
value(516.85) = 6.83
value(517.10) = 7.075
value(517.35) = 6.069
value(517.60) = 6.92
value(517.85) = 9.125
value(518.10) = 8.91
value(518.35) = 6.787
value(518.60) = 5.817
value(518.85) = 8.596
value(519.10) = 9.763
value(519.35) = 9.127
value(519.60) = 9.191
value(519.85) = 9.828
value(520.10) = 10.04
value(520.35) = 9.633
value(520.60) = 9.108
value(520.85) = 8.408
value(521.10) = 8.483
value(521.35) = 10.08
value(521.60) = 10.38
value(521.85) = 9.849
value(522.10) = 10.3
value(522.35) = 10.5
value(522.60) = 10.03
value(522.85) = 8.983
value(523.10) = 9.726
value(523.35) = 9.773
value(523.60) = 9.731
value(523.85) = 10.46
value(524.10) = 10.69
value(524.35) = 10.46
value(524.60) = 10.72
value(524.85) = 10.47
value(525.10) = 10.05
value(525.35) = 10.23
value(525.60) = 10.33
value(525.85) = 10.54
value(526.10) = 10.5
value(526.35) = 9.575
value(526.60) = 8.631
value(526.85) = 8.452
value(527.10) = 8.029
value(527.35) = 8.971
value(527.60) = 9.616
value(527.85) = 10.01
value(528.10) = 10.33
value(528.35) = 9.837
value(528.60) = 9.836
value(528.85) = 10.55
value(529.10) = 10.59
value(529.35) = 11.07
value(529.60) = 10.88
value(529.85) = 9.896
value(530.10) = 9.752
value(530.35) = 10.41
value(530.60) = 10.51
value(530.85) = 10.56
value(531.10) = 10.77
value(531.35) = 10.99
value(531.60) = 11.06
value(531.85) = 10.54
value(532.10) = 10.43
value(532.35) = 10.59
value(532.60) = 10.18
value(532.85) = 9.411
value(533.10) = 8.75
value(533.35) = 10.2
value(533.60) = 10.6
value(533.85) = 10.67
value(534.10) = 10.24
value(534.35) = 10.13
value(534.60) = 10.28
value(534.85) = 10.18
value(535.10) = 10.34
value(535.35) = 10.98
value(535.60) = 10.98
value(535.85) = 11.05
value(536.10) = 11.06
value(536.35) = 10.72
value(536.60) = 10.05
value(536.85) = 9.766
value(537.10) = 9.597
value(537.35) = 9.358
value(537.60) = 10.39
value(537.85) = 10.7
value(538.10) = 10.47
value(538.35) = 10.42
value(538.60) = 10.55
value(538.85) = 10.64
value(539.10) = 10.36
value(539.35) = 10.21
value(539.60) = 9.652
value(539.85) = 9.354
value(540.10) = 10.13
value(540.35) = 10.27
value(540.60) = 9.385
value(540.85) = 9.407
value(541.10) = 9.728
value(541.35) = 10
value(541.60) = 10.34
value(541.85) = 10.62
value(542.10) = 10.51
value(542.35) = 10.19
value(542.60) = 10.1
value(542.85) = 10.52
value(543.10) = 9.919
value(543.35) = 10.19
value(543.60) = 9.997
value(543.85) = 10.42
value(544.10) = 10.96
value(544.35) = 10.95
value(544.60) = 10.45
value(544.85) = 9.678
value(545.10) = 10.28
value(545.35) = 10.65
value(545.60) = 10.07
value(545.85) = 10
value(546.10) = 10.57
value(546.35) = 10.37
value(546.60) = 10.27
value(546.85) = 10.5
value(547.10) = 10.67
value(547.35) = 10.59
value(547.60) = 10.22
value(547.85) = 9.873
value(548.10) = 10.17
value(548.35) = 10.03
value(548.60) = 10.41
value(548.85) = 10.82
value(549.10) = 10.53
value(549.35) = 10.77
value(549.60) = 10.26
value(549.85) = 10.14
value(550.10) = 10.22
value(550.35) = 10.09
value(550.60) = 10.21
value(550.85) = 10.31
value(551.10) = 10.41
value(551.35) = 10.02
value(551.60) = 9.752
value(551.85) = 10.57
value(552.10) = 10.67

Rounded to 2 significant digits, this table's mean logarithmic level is -0.018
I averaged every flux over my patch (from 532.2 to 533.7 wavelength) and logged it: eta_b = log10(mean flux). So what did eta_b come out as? 1.00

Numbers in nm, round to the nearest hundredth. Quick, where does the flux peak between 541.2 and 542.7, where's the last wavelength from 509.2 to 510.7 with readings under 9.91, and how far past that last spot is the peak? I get 31.75 nm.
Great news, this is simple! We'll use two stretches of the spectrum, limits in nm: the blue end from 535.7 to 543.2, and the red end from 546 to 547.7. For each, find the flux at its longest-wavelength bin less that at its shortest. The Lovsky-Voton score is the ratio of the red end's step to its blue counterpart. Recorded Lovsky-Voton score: 0.31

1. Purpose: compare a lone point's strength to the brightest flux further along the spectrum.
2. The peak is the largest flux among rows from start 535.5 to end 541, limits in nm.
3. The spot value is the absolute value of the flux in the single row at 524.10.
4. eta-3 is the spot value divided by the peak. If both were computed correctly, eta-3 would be 0.97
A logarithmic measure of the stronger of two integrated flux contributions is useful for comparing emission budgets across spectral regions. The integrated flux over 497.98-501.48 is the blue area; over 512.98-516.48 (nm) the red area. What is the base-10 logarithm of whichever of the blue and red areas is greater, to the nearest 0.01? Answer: 1.53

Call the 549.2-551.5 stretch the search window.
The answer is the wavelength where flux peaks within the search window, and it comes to 549.35 nm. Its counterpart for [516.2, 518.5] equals 516.35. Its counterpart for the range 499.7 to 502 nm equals 499.85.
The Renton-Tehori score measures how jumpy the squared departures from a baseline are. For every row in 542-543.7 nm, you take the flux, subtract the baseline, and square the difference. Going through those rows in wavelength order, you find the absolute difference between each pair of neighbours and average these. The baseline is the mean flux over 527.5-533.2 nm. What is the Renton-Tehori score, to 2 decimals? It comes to 0.06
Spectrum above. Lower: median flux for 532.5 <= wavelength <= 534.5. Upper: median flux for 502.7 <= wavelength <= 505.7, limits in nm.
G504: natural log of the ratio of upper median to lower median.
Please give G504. -0.031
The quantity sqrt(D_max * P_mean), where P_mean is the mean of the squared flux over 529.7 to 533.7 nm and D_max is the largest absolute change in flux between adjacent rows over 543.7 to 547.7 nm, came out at 9.1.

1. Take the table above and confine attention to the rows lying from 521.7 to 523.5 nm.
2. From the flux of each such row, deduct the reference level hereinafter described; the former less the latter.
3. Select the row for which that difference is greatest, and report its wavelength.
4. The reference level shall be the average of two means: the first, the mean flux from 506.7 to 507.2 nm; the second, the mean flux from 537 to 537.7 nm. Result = 522.35 nm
